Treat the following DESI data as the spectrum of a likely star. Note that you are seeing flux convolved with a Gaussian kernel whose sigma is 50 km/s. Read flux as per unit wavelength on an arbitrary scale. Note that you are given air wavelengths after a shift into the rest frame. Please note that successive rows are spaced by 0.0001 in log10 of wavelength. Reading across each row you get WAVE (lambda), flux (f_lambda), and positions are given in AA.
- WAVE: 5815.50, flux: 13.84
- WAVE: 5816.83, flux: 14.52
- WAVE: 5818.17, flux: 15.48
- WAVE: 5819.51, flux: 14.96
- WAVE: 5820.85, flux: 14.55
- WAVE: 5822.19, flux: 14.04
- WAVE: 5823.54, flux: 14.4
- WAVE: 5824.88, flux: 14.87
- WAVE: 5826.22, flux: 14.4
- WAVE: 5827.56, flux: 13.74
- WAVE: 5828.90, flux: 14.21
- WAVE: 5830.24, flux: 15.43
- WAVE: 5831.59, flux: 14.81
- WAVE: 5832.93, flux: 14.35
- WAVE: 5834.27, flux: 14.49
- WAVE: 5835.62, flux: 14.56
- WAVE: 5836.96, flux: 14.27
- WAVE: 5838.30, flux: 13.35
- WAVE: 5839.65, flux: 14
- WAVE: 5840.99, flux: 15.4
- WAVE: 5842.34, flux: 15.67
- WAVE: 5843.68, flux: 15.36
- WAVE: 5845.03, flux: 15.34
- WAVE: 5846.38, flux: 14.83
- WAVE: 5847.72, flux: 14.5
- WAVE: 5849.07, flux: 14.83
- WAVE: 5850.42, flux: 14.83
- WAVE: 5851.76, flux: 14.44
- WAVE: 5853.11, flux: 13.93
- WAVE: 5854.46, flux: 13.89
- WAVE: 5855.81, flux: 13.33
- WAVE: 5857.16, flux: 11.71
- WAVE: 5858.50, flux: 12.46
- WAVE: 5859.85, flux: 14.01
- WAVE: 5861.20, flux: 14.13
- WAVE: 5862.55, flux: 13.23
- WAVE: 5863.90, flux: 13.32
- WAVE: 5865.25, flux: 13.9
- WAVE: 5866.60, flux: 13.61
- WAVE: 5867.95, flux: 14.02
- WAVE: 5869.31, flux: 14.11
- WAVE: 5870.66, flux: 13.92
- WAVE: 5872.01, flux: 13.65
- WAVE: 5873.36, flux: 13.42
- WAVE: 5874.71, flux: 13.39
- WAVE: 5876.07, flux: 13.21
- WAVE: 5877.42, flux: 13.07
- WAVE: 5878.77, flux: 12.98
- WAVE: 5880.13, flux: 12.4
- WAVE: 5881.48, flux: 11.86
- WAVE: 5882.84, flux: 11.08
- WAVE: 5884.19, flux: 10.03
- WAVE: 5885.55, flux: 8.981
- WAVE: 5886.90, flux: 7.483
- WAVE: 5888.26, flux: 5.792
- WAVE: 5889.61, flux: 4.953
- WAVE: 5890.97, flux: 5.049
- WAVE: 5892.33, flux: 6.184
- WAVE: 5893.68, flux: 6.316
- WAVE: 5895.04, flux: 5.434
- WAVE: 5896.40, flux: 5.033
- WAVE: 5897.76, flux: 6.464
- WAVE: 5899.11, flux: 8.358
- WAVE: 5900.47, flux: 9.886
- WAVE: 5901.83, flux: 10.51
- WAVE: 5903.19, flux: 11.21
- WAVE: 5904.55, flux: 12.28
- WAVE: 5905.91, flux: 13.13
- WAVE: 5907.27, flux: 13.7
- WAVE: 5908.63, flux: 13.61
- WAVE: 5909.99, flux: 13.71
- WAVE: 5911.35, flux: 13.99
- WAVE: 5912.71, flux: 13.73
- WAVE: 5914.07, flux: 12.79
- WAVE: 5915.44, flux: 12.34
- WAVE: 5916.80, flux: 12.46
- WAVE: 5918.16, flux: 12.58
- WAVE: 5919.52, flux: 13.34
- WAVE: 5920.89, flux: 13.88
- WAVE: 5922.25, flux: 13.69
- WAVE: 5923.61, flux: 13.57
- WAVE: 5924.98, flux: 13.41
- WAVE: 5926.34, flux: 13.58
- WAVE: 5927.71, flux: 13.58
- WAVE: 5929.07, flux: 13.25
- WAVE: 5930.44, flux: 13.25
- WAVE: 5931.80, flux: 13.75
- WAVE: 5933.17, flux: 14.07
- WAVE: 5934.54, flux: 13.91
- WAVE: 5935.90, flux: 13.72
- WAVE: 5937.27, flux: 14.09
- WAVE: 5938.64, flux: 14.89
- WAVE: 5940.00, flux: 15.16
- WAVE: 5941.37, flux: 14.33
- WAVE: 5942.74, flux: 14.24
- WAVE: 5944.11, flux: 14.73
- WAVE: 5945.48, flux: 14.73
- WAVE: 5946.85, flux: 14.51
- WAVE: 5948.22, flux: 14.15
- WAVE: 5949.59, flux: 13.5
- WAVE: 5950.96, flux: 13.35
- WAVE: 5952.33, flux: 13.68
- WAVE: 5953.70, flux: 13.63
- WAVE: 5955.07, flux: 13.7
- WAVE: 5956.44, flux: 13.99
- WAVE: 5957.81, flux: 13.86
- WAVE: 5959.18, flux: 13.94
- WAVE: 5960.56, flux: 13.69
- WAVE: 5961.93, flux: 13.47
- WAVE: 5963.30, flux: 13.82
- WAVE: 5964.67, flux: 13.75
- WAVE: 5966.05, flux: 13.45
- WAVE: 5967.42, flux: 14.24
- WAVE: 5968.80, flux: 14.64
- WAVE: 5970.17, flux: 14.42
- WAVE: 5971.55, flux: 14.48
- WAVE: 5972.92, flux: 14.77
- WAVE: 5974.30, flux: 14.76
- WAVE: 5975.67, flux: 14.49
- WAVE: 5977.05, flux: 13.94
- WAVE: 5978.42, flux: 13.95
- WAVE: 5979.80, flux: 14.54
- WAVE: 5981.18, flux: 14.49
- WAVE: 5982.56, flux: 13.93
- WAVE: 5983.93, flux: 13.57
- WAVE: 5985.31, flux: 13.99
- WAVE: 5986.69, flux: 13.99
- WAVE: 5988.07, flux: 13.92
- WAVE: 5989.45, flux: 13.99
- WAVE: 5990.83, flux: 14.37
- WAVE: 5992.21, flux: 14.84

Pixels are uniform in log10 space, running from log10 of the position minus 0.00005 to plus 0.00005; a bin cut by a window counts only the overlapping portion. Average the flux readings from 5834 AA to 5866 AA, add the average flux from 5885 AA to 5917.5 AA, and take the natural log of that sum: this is 3.17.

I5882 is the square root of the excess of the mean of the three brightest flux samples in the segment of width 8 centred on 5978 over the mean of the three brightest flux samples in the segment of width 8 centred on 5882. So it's 1.5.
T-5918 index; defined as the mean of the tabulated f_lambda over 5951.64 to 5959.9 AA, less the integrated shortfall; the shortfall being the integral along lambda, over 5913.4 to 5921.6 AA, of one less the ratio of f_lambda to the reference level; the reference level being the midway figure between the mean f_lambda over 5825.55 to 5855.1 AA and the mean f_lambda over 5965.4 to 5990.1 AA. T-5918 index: 13.0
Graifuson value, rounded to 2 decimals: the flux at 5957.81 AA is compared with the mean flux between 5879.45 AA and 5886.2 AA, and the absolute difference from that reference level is 2.99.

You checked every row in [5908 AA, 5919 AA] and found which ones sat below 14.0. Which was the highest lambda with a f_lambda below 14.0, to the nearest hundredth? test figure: 5918.16 AA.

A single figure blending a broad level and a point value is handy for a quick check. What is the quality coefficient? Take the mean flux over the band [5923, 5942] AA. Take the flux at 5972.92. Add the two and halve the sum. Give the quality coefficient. 14.3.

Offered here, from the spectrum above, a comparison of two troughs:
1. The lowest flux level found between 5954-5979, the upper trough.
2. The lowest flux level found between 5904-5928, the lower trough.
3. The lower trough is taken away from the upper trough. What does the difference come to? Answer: 1.2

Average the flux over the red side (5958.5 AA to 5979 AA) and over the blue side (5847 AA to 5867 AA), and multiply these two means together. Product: 194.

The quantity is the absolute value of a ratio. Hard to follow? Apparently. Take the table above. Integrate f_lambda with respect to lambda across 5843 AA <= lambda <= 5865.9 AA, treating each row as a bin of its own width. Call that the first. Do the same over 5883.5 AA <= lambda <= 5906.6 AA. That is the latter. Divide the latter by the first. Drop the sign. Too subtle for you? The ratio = 0.58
